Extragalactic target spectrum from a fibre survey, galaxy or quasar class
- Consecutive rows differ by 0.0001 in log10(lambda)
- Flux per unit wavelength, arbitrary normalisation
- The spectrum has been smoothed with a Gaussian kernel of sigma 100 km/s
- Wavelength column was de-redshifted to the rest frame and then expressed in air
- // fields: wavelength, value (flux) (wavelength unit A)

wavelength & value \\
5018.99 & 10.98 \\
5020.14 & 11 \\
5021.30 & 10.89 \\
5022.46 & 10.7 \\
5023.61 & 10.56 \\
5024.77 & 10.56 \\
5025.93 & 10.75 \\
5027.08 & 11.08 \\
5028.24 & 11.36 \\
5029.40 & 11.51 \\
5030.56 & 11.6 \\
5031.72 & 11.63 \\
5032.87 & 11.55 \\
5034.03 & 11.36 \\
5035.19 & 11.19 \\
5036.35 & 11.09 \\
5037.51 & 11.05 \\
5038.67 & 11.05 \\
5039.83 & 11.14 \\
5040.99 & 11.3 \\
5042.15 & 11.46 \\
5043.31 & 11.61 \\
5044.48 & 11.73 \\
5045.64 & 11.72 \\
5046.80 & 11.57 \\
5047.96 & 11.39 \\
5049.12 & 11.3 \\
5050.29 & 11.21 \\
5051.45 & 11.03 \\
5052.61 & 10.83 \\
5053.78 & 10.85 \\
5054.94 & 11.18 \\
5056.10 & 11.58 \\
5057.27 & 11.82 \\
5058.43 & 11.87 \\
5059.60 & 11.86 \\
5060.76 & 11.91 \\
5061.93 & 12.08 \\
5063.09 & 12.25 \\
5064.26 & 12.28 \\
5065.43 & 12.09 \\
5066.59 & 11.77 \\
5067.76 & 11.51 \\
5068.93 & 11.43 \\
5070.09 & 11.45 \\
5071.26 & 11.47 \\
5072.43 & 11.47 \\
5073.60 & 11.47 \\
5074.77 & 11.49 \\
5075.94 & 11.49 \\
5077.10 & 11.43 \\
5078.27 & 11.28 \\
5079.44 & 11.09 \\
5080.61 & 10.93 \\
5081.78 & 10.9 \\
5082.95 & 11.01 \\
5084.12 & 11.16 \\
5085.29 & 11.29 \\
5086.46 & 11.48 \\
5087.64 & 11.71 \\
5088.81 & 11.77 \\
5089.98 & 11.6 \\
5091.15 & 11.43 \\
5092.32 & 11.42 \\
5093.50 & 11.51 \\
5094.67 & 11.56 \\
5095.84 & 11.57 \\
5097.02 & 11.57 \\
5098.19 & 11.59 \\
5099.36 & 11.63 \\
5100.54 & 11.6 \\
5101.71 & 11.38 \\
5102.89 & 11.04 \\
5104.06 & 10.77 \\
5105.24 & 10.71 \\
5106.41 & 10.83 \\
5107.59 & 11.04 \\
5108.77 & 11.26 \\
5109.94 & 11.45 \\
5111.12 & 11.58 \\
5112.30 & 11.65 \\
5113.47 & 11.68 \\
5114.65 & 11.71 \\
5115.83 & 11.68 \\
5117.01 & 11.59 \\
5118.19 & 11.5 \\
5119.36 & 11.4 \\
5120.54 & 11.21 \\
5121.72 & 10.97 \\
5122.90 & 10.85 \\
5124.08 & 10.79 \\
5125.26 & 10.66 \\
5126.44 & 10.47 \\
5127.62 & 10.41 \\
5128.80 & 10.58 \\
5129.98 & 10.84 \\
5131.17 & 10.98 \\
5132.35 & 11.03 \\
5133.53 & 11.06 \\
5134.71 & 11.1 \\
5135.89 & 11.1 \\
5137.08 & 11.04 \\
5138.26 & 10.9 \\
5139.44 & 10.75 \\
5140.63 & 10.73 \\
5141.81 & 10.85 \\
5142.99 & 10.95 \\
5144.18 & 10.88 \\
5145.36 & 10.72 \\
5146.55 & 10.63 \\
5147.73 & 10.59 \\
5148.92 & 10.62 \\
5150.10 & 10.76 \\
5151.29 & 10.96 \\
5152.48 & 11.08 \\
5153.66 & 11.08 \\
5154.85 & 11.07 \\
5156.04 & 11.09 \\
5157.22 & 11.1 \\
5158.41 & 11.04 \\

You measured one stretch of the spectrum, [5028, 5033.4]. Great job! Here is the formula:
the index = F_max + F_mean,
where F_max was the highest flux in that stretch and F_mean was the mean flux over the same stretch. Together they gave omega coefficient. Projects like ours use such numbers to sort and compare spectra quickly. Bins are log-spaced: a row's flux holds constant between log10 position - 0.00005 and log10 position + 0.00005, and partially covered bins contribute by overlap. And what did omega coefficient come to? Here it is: 23.2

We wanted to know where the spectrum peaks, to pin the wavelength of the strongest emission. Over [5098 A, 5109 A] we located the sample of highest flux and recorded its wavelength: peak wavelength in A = 5099.36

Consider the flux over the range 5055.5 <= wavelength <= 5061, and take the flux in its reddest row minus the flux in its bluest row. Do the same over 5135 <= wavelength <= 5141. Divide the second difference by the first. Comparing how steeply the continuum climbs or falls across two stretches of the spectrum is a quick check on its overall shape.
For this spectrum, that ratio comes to -1.1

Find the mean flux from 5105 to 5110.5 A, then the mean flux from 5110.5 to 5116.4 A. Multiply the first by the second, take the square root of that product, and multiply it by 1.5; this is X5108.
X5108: 17.0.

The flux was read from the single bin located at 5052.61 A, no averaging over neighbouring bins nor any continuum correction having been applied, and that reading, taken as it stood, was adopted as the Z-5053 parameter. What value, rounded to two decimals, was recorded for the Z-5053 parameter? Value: 10.83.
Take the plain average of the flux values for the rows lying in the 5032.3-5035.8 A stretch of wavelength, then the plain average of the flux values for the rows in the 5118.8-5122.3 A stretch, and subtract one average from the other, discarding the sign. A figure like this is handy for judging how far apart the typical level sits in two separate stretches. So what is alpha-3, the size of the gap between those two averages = 0.17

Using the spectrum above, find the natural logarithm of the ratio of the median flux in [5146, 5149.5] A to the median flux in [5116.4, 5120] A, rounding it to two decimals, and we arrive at -0.08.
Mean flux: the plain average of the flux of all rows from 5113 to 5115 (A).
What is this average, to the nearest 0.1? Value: 11.7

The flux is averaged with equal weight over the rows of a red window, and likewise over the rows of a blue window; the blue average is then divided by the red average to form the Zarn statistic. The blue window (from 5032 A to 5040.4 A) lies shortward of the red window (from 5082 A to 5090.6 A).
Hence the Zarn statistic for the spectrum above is 0.98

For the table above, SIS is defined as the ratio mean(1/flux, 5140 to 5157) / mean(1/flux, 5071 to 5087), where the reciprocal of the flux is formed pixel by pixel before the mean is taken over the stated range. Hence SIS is 1.04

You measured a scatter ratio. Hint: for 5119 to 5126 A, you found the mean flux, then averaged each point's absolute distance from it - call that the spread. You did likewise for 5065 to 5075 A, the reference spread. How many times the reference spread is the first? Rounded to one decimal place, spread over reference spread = 1.4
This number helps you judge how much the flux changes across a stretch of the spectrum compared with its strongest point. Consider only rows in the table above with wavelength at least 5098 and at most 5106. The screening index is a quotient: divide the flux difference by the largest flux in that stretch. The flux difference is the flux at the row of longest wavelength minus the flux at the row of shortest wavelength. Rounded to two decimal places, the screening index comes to -0.08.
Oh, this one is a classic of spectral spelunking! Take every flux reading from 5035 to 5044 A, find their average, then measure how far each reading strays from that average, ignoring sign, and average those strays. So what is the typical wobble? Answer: 0.17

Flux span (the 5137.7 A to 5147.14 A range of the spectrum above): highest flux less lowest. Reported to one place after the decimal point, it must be 0.3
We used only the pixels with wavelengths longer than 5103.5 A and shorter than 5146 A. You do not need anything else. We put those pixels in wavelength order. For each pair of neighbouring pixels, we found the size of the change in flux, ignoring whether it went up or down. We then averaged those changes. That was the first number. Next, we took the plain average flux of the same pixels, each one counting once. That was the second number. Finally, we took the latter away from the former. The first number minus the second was -10.94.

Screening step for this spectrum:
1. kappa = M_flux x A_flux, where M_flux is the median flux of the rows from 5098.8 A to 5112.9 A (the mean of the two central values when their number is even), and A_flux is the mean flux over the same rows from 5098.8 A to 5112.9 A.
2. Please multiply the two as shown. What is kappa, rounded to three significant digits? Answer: 127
